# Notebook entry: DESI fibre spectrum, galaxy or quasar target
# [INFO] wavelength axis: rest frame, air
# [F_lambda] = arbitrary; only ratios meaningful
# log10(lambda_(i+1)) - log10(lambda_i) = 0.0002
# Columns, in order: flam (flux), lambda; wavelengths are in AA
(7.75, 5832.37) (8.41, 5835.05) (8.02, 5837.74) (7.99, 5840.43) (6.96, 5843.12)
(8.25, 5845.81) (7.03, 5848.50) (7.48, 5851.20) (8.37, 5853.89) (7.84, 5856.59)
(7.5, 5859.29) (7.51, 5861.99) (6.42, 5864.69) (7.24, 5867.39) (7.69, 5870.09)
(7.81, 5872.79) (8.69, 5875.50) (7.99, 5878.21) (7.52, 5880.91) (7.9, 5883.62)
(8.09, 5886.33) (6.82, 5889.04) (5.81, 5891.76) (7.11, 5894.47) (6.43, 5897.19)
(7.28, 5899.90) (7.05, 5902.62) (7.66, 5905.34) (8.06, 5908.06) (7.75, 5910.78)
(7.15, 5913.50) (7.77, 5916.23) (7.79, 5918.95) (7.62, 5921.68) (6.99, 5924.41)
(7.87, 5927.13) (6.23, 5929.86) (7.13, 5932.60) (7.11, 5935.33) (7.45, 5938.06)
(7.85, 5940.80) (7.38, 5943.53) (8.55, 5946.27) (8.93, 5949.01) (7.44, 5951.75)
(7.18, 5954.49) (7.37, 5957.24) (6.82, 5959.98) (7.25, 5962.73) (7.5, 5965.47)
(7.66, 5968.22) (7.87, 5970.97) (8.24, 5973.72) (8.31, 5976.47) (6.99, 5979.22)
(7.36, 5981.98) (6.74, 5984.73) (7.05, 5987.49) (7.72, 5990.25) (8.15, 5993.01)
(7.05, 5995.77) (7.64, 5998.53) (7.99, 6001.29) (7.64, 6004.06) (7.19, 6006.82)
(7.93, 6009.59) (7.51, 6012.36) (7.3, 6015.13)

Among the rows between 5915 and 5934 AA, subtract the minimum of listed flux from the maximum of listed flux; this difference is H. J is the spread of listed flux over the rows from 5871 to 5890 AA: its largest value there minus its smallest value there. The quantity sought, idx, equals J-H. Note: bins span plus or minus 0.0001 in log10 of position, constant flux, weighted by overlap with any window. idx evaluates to 0.2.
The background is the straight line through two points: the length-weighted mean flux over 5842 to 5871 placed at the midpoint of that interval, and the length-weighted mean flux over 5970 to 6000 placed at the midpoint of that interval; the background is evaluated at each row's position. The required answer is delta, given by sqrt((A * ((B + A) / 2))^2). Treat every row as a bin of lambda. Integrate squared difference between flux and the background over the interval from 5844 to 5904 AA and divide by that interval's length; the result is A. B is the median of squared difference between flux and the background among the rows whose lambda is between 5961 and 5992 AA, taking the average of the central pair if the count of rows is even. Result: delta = 0.130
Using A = 0.46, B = 0.10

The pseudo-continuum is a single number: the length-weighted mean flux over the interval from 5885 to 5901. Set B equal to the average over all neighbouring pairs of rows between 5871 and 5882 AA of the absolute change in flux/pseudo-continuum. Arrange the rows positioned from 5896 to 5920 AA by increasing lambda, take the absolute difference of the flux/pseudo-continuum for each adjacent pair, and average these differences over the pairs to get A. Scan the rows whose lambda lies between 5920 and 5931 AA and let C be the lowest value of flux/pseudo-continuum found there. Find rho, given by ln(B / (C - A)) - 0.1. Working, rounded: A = 0.066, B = 0.099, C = 0.90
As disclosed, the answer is -2.23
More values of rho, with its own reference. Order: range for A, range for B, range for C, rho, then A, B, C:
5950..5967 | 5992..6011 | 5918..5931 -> -2.39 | 0.049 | 0.086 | 0.90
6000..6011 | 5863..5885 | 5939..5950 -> -2.63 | 0.074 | 0.079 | 1.07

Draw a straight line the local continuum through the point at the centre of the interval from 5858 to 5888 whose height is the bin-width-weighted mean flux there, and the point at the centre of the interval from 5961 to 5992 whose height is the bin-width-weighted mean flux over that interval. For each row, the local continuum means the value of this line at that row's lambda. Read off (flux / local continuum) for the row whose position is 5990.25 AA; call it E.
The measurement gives 1.03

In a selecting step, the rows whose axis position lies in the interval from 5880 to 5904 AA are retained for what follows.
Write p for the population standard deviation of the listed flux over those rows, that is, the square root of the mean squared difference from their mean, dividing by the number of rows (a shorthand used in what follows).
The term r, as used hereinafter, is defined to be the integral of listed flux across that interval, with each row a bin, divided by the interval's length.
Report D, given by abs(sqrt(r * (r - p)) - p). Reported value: 6.09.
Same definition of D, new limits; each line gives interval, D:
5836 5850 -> 6.85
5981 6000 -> 6.72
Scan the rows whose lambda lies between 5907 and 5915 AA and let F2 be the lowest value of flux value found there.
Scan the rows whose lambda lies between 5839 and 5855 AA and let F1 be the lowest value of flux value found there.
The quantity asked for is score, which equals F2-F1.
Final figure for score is 0.2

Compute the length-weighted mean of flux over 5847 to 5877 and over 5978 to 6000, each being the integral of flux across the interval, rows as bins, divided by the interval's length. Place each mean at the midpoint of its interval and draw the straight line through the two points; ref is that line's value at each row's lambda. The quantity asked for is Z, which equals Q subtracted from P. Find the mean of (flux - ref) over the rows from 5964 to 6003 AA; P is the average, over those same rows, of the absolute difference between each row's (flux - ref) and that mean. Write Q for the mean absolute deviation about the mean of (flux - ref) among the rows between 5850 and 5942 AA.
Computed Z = -0.05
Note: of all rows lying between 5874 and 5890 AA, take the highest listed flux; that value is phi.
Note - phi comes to 8.69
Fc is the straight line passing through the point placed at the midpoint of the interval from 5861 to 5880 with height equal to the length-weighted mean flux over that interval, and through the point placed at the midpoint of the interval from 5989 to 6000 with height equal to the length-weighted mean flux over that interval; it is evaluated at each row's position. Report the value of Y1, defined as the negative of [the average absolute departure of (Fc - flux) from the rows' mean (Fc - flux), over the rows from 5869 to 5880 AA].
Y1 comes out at -0.32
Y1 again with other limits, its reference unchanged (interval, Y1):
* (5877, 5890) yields -0.40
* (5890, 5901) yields -0.54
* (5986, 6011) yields -0.33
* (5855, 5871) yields -0.36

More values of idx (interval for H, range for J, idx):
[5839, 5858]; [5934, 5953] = 0.4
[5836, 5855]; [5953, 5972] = -0.4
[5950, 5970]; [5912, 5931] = 0.8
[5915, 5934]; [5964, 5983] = -0.3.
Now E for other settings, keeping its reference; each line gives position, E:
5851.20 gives 0.97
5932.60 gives 0.94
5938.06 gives 0.98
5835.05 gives 1.09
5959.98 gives 0.90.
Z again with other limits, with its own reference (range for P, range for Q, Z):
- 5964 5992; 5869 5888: 0.15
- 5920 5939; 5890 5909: -0.16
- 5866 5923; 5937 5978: 0.02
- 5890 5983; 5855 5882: 0.08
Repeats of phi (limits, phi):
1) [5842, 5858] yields 8.37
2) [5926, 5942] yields 7.87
